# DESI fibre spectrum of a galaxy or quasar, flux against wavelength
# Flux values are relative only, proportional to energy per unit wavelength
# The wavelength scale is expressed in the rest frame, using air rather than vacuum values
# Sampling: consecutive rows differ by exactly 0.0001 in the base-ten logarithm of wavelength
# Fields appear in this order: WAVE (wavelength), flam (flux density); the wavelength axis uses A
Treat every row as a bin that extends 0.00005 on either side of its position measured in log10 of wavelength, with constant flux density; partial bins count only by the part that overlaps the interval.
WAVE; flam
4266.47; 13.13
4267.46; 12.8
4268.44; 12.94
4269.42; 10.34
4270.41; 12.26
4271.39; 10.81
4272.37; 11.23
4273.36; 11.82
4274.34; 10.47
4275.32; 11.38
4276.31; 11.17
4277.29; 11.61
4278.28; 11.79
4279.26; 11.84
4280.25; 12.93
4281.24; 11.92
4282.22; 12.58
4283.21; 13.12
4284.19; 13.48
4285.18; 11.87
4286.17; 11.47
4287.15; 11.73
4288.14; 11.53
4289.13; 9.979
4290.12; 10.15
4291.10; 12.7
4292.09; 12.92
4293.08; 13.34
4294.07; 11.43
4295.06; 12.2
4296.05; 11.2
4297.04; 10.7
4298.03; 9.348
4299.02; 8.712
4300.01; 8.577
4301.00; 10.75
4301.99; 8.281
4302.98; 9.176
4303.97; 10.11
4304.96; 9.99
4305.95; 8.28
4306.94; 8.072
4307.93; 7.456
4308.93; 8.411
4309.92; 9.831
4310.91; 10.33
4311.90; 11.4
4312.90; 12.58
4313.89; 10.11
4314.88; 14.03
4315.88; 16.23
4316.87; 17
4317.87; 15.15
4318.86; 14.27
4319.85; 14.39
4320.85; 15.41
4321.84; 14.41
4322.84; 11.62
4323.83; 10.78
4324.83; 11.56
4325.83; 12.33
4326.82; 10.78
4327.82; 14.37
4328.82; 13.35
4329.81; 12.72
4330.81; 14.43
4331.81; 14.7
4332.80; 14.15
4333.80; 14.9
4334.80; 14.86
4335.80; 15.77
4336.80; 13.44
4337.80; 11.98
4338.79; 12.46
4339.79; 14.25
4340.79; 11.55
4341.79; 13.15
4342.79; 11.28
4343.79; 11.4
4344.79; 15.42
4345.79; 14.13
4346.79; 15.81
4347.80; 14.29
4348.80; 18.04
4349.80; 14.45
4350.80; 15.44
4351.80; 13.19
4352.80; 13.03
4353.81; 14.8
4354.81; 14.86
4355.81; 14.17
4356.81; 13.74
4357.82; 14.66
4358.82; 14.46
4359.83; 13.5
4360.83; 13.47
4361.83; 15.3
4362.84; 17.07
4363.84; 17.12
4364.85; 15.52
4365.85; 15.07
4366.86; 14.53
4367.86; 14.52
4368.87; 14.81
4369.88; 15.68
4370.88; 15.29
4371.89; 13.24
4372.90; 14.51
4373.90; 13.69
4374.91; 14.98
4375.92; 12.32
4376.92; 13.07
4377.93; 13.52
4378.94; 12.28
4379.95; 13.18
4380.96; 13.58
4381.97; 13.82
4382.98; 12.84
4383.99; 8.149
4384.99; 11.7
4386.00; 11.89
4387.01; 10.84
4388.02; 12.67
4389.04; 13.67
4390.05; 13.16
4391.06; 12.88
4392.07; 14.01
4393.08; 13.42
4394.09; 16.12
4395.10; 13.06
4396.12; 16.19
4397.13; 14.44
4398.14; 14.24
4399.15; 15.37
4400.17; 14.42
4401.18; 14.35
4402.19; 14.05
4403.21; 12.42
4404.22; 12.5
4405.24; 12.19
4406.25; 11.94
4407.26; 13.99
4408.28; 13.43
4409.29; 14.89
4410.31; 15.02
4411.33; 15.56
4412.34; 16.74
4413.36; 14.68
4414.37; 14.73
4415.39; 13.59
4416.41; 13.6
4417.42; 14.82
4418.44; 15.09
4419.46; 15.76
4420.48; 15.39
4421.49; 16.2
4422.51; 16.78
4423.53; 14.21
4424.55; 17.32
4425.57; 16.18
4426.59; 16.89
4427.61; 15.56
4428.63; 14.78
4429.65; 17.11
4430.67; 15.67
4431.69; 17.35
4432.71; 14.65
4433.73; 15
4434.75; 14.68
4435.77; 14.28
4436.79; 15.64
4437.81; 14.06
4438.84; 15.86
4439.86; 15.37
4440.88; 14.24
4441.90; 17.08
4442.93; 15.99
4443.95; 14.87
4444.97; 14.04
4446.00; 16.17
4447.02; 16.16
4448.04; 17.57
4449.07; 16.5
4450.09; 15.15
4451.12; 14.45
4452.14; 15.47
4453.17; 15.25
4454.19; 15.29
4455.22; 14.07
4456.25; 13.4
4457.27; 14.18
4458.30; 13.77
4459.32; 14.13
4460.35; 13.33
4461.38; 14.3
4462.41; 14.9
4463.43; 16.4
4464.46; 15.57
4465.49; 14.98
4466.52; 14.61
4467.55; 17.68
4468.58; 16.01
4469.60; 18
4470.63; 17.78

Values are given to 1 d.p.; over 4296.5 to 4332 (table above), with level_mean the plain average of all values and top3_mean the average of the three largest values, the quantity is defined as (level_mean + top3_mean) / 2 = 13.9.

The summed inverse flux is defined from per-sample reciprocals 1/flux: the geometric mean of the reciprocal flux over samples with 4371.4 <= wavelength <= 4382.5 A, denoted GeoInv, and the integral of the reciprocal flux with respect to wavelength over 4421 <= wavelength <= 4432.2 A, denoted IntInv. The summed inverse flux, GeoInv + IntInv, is 0.77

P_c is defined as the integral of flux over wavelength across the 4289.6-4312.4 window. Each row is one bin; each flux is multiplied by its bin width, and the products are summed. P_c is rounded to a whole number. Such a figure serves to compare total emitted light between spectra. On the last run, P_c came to 231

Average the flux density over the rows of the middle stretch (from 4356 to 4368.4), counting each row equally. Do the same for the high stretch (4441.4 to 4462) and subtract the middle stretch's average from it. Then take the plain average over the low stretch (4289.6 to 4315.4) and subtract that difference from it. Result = 10.2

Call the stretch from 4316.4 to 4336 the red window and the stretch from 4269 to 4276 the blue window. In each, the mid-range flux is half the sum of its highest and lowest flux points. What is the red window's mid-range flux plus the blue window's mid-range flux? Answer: 25.2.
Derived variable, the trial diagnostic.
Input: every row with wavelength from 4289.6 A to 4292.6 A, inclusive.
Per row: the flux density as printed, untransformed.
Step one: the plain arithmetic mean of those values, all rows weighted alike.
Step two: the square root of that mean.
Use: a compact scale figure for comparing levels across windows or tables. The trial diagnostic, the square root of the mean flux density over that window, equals 3.45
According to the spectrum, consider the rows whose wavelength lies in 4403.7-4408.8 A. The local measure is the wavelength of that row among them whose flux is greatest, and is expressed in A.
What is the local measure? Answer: 4407.26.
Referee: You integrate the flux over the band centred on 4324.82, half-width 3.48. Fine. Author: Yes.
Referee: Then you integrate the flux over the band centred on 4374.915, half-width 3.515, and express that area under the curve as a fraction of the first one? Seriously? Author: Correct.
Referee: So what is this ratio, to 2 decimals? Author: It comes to 1.12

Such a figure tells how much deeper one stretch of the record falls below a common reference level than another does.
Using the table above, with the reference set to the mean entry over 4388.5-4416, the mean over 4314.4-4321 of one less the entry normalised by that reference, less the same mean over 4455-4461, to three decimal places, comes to -0.099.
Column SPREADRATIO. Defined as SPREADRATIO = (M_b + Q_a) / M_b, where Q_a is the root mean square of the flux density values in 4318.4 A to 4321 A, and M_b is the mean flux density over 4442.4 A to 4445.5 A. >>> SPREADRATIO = 1.98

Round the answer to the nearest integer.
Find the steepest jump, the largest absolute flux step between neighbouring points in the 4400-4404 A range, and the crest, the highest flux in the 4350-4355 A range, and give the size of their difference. 14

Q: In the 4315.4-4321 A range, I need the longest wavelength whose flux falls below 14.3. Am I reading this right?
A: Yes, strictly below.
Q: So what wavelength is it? 4318.86 A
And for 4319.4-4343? 4342.79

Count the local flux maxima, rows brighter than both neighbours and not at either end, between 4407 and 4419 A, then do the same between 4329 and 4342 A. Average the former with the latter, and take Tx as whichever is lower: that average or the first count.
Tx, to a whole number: 2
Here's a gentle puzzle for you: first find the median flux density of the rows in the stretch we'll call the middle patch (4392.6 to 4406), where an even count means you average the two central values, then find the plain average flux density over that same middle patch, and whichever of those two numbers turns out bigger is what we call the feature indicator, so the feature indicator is 14.2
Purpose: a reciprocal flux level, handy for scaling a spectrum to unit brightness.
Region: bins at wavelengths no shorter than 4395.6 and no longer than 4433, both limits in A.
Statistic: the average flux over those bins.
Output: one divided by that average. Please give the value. 0.067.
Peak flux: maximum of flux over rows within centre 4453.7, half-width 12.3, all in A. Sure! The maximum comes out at 17.57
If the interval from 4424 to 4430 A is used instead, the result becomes 17.32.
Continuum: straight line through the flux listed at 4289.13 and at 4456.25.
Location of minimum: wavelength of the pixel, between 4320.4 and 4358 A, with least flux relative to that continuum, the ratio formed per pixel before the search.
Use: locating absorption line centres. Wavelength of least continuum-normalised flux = 4326.82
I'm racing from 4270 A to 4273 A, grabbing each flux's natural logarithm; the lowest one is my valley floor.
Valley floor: 2.38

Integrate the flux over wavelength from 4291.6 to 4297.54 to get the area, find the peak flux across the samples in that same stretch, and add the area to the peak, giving 84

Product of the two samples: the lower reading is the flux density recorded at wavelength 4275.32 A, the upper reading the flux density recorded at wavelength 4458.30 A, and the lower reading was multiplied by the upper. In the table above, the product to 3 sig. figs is 157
